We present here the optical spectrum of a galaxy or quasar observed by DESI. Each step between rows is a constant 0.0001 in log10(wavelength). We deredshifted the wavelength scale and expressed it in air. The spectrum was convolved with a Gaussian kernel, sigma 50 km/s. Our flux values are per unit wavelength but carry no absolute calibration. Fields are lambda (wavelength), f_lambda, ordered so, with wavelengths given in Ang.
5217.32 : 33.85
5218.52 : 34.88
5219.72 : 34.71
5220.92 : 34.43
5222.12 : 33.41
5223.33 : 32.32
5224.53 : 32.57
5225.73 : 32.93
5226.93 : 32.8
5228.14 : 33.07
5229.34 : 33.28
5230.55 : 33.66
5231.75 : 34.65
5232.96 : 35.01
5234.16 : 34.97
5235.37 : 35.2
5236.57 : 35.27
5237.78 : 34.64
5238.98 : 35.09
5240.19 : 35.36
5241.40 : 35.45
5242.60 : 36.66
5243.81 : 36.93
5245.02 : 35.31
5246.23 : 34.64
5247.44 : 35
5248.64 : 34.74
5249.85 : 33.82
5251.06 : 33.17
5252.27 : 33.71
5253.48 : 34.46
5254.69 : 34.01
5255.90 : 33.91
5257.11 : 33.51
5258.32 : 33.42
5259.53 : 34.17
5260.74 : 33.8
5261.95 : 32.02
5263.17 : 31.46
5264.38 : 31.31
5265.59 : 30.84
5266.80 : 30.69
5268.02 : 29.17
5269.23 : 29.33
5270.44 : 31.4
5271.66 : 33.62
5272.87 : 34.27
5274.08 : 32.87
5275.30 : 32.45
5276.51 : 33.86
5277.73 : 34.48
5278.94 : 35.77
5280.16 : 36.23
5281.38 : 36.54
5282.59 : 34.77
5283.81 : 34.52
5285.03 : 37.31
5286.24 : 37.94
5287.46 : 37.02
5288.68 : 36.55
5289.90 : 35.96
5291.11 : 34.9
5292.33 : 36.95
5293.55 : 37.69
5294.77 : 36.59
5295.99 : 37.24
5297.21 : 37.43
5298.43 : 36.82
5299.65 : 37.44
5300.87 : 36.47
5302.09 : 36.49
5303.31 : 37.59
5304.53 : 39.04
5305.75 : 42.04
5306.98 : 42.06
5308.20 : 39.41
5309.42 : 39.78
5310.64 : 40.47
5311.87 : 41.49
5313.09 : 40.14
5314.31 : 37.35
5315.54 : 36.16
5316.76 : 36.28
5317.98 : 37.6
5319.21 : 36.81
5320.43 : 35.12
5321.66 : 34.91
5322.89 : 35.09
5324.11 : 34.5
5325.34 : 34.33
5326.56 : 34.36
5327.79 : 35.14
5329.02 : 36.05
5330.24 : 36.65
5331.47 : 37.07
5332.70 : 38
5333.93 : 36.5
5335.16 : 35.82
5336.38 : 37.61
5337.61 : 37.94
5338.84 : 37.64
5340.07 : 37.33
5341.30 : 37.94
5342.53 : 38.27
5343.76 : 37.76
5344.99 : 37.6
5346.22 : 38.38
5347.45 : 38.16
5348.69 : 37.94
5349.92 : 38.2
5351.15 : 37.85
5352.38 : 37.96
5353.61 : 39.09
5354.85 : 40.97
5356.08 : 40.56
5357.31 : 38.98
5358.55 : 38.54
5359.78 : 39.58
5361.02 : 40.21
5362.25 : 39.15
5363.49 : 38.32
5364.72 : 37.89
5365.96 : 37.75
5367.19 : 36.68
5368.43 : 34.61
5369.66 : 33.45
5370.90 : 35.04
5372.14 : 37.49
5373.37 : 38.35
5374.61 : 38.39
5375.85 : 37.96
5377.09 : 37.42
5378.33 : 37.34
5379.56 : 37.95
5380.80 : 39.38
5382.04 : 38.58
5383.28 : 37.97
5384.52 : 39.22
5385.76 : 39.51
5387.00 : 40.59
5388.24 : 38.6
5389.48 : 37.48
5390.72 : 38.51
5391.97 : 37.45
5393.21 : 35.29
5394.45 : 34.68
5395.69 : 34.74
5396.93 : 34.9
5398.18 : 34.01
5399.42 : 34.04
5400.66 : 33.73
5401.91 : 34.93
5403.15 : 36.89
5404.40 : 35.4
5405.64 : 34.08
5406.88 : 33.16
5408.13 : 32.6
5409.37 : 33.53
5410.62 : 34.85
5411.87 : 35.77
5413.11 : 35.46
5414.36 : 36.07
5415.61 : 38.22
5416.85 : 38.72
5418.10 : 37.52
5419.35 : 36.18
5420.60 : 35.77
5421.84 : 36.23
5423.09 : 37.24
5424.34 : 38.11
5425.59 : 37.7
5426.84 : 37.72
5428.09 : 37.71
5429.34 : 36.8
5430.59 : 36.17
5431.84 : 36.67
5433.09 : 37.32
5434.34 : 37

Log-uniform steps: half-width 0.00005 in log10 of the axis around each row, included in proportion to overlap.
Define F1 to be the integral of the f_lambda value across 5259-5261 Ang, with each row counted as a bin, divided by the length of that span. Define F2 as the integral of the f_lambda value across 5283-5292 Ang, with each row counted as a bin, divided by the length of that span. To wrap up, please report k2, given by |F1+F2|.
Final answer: 70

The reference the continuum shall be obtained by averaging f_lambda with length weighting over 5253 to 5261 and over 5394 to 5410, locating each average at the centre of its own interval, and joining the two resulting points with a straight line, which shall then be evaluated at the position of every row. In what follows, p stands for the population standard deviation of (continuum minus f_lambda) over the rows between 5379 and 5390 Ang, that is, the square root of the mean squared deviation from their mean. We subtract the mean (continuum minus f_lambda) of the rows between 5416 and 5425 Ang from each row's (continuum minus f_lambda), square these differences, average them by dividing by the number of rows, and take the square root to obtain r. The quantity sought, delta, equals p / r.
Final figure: 0.90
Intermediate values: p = 0.9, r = 1.0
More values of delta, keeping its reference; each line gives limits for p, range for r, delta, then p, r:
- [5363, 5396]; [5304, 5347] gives 0.82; 1.7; 2.1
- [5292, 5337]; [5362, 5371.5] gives 1.07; 2.0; 1.9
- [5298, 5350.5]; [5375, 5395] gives 1.31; 1.9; 1.4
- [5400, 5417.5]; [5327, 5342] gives 1.95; 1.7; 0.9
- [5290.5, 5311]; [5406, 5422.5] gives 1.10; 1.9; 1.8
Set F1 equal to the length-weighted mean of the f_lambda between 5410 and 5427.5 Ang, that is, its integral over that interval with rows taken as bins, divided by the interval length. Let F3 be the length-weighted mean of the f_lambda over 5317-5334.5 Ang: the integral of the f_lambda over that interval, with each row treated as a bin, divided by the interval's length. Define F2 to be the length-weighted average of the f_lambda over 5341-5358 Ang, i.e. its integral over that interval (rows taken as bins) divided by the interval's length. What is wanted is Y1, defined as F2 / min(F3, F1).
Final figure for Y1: 1.07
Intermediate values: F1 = 36.8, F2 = 38.6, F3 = 35.9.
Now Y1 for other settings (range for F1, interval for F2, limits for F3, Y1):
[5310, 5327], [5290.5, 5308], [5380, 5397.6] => 1.03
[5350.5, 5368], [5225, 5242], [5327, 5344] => 0.93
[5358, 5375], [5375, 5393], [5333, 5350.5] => 1.02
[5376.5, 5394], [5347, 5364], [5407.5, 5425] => 1.08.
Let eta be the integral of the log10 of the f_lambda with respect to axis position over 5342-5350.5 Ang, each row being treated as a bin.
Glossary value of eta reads 13.4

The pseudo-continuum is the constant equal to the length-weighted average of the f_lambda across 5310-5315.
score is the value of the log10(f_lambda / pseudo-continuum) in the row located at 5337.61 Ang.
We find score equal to -0.021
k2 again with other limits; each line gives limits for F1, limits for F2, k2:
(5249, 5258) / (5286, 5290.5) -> 71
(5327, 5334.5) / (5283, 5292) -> 73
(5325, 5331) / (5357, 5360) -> 74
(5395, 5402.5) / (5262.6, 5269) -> 65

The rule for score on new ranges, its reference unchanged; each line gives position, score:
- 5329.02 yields -0.043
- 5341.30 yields -0.021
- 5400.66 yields -0.072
